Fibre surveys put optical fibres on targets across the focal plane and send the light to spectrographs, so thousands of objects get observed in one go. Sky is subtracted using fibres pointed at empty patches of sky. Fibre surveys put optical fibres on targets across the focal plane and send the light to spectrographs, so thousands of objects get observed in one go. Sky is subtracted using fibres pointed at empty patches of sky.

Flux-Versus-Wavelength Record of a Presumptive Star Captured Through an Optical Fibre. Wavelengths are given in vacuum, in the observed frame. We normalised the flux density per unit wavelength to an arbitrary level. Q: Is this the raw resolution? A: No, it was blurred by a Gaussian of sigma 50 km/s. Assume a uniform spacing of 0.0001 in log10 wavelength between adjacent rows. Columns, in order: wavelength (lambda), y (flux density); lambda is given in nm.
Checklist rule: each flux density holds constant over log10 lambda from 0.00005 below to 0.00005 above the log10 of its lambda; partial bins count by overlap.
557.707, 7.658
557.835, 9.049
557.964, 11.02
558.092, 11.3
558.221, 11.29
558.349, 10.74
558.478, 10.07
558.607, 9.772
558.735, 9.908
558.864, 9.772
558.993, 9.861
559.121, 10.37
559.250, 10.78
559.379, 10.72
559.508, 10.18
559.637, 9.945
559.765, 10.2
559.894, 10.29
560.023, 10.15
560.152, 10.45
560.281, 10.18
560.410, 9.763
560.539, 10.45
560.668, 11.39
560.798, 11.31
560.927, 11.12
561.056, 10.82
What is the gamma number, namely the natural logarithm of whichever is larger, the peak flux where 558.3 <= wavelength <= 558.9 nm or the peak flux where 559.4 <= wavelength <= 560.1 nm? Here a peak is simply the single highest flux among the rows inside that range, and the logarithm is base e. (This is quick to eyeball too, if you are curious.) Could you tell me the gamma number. 2.37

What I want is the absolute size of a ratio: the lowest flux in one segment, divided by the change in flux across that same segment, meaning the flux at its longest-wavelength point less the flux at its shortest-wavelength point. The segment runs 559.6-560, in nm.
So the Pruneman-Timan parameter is 29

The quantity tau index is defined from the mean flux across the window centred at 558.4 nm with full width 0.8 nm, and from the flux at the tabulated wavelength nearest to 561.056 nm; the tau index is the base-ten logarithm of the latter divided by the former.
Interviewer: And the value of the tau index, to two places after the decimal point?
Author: 0.01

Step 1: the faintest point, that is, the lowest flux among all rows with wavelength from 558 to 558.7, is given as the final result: 9.772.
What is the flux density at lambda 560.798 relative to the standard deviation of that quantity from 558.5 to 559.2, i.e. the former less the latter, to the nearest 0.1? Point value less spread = 11.1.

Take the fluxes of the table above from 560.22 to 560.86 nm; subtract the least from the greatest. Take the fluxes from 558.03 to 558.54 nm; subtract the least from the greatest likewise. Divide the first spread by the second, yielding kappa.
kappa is 1.3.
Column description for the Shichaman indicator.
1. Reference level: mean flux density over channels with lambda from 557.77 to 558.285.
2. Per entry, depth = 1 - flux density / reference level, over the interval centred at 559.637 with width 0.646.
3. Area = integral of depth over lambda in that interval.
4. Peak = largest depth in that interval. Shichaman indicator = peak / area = 2.8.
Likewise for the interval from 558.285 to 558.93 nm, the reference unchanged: 2.3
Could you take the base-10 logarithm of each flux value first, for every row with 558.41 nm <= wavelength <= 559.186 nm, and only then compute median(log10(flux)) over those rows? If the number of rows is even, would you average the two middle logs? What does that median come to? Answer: 0.99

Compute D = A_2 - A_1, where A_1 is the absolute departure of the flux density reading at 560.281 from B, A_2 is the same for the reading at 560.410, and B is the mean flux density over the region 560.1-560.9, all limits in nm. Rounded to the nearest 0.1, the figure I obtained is 0.4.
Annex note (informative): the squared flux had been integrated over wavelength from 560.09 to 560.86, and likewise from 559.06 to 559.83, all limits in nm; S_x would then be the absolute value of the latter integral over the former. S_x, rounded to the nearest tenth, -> 1.0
